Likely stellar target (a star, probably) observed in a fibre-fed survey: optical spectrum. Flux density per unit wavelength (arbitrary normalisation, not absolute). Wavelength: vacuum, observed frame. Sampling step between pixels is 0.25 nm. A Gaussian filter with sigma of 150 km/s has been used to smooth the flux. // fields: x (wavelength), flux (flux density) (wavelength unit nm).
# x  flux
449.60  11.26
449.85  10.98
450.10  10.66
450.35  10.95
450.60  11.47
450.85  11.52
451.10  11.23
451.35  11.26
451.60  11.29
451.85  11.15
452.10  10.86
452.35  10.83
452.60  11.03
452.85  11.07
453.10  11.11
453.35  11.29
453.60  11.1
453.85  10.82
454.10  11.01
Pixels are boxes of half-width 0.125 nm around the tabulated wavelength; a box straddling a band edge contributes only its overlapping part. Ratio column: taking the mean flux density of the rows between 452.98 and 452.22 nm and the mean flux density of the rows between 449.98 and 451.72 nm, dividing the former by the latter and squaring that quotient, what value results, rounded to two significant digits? 0.96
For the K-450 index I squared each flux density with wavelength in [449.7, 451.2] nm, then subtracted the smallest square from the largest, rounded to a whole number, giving 19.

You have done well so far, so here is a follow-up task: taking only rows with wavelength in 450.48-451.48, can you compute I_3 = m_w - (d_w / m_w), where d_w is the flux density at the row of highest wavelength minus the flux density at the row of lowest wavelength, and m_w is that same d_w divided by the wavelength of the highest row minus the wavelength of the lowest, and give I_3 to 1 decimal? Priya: -1.0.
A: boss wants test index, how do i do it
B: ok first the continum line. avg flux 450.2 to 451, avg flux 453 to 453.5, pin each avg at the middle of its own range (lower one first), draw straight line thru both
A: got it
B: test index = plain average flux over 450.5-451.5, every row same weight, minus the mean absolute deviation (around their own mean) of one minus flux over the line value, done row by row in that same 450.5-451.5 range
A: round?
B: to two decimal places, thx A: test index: 11.36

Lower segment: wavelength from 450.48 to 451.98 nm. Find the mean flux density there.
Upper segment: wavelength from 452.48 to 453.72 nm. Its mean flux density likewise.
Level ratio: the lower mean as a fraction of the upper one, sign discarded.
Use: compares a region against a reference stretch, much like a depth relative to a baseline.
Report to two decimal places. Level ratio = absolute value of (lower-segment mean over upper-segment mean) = 1.02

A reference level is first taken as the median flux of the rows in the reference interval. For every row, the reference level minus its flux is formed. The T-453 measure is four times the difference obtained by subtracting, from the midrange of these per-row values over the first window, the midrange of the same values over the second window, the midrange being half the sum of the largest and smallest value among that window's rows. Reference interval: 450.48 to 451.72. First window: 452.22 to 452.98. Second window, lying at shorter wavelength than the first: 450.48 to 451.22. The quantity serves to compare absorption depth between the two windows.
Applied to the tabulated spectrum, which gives 1.7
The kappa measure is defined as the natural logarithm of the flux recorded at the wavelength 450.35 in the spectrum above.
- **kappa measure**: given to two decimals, 2.39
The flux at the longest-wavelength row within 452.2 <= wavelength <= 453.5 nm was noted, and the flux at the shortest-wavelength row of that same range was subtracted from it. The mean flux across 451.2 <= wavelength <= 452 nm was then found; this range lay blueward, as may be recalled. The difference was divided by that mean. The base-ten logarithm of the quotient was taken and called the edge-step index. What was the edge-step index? -1.4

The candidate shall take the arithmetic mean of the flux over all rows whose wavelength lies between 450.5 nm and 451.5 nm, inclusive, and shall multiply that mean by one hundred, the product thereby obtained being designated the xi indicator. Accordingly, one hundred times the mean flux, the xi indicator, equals 1137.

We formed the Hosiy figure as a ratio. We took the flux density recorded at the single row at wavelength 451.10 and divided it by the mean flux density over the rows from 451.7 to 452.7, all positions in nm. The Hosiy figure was 1.02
